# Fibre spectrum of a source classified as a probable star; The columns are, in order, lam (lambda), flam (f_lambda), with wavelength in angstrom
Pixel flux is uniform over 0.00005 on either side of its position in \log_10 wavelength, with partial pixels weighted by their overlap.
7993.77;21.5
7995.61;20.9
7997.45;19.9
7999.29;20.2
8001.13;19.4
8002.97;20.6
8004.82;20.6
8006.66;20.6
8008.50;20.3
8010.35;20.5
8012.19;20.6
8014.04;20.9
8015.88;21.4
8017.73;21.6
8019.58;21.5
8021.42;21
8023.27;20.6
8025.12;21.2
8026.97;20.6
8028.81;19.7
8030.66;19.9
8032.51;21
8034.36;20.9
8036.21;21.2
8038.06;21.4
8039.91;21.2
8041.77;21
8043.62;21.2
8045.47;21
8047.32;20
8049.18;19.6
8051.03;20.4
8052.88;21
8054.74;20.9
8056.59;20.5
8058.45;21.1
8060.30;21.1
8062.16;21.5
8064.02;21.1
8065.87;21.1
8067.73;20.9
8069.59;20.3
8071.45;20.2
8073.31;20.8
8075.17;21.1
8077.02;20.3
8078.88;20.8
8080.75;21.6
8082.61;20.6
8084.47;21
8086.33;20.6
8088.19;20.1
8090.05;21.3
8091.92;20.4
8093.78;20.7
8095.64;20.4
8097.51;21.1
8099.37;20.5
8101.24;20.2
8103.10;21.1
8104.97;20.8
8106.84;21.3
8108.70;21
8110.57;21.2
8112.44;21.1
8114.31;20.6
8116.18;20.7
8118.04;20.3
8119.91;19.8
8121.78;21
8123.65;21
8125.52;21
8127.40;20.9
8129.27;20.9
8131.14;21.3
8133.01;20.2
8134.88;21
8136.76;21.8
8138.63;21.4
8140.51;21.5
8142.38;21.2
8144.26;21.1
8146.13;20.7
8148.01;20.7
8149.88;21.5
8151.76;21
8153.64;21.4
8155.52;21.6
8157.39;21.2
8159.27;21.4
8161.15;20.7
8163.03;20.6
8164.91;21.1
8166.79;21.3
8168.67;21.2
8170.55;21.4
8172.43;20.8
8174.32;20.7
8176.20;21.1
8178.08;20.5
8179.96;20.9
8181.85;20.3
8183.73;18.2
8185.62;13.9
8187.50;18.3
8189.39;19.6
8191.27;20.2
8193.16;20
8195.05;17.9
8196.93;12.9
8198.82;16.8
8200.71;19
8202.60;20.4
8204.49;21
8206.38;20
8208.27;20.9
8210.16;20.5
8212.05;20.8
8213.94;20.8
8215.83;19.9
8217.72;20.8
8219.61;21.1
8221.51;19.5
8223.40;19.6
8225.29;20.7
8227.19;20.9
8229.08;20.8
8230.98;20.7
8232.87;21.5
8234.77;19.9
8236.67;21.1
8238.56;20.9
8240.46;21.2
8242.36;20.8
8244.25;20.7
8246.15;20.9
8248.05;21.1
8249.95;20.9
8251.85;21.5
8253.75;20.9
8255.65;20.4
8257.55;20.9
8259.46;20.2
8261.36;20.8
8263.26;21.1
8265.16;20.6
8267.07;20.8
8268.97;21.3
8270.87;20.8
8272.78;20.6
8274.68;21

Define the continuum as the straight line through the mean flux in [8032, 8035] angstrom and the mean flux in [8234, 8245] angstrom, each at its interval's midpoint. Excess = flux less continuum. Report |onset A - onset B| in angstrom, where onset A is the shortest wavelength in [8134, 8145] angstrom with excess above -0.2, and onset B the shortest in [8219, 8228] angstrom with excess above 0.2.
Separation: 84.7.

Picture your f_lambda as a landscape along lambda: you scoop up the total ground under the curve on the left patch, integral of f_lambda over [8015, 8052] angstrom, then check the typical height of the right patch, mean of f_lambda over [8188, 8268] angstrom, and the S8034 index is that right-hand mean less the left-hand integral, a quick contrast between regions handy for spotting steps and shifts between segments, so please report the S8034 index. -750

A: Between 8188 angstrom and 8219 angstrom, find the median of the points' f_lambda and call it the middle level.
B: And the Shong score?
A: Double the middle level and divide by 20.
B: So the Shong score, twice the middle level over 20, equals 2.01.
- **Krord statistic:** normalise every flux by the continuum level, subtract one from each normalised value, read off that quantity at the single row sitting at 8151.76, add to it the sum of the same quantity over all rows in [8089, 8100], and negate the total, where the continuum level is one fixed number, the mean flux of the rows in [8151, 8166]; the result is 0.12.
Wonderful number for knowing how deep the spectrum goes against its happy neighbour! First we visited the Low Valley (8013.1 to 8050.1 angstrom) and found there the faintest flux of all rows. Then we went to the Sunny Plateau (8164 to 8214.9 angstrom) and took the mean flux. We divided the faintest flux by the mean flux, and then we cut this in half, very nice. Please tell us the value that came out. 0.499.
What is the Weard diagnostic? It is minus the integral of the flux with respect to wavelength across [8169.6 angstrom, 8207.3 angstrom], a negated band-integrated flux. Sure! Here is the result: -724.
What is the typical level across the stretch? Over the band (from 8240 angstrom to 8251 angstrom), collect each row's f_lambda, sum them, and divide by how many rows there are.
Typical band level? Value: 20.9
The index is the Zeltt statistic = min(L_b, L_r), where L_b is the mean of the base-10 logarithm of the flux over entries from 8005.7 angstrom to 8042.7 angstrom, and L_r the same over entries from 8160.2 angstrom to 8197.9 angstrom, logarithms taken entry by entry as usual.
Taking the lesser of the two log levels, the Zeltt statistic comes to 1.29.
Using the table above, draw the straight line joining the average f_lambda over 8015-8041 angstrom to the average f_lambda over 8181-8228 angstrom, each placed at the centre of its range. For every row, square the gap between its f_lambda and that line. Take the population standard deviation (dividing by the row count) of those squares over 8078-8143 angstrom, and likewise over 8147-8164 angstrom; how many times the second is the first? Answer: 1.19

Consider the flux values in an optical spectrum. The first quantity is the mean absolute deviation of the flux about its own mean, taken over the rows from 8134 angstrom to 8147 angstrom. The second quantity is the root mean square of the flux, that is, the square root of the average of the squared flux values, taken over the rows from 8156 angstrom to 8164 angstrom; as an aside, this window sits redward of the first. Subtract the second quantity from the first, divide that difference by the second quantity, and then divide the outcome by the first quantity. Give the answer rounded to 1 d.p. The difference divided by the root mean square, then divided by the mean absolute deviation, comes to -3.6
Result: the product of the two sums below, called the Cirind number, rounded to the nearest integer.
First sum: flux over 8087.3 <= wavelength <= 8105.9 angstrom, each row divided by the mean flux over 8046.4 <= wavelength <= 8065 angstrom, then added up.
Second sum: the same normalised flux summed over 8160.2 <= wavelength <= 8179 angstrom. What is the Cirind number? 101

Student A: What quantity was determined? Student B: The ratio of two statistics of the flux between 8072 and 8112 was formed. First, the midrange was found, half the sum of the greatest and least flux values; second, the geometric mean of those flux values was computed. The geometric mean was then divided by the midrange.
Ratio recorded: 1.00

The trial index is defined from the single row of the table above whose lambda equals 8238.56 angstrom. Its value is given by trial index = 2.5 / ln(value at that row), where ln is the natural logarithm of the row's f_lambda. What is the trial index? 0.822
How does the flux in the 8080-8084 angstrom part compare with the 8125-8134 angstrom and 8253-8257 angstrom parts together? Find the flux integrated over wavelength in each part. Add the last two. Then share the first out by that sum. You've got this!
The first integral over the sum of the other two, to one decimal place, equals 0.3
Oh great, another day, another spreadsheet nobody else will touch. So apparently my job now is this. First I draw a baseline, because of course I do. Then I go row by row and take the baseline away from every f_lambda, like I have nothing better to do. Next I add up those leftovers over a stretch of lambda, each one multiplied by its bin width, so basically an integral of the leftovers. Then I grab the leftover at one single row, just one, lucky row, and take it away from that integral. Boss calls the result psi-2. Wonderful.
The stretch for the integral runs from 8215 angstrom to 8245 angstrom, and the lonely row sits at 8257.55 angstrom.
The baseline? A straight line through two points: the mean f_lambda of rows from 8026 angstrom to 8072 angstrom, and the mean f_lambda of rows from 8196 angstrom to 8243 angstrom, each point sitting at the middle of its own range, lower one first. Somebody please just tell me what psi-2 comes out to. 16.4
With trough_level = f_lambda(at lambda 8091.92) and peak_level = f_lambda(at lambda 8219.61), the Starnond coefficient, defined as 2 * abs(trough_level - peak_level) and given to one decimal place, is 1.4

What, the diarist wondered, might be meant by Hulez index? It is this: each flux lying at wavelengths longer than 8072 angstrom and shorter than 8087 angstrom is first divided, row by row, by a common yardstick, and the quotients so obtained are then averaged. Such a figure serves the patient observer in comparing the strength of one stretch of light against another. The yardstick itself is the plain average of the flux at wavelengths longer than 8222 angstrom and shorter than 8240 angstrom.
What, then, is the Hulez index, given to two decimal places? 1.01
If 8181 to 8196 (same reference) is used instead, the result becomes 0.90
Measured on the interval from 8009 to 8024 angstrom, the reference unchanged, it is 1.02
